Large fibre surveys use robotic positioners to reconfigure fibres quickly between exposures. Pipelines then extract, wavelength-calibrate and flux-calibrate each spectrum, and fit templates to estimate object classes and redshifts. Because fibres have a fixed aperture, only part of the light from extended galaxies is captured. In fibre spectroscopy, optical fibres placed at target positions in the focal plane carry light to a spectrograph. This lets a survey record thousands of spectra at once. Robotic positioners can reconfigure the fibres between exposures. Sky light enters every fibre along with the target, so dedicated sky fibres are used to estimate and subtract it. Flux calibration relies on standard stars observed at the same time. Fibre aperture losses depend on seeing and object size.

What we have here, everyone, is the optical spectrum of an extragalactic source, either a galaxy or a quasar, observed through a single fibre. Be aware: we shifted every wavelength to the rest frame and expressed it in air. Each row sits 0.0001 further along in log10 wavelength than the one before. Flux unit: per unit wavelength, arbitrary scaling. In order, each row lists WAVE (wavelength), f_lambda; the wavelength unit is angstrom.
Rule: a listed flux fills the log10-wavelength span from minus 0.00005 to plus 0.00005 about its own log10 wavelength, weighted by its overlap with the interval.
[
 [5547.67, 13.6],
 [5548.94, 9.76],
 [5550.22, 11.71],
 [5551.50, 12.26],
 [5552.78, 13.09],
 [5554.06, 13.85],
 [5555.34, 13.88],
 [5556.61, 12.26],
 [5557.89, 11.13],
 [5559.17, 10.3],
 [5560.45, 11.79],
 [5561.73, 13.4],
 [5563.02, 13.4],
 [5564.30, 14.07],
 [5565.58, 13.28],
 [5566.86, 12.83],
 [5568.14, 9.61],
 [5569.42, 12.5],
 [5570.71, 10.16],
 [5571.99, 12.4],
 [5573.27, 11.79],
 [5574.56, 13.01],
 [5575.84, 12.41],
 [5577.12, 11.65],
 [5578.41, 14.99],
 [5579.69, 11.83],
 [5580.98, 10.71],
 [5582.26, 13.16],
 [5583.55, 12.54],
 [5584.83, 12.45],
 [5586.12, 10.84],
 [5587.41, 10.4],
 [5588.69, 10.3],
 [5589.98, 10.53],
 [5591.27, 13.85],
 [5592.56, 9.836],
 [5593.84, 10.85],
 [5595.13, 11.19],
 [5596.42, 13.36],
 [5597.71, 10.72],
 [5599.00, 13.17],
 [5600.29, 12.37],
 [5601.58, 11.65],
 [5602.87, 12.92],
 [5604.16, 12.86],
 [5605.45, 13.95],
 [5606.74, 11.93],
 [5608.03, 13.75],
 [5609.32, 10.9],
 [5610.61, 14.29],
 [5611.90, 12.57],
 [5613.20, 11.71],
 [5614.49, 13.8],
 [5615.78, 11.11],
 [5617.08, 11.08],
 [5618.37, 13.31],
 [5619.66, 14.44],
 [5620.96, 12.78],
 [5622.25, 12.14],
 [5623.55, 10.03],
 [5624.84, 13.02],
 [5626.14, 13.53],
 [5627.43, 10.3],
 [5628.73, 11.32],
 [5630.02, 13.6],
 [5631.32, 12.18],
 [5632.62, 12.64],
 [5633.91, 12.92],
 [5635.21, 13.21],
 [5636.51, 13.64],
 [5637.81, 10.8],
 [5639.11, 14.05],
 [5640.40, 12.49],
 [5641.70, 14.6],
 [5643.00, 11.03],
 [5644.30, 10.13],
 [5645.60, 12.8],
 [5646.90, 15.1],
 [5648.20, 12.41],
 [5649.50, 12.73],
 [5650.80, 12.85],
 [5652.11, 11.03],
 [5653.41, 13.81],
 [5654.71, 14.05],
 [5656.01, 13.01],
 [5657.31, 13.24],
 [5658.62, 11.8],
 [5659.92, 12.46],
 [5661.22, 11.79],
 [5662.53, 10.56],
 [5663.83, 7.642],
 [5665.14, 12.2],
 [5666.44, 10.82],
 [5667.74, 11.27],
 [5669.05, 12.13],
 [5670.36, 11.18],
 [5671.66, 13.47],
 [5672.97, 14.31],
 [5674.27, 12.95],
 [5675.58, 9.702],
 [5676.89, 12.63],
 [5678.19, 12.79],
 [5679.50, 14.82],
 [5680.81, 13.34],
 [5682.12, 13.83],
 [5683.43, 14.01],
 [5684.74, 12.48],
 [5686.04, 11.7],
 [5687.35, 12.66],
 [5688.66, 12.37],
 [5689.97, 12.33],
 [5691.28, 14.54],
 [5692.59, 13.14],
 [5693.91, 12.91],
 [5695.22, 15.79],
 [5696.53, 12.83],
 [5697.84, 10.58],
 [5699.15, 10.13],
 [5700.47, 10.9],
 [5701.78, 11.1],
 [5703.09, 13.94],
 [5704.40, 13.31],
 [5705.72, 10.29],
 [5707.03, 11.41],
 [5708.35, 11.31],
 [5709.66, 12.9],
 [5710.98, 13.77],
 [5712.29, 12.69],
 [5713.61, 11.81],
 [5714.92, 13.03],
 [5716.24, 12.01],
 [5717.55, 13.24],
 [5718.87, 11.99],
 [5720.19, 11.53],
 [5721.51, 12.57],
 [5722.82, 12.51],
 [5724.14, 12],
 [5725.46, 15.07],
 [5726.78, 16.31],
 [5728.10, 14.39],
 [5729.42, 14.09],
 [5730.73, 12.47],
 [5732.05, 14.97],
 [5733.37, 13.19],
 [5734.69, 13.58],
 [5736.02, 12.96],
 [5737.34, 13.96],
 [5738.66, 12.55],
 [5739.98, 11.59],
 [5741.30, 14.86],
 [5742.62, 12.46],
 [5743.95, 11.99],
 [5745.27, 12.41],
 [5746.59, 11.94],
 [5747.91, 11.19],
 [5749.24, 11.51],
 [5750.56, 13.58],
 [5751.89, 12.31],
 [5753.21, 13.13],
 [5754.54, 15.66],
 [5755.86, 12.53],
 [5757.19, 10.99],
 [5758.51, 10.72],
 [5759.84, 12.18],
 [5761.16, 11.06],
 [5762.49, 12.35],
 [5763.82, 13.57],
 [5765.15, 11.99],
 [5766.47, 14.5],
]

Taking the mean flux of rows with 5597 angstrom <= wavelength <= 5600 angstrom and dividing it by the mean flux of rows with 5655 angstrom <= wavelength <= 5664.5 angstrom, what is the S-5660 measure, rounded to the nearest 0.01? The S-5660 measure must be 1.04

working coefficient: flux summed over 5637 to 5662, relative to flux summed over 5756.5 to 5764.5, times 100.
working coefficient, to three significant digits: 339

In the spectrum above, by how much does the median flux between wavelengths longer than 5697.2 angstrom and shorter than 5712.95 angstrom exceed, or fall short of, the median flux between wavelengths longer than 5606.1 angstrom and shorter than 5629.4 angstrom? -1.0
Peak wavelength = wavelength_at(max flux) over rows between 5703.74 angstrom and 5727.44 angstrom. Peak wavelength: 5726.78 angstrom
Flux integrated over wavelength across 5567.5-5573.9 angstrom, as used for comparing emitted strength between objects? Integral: 72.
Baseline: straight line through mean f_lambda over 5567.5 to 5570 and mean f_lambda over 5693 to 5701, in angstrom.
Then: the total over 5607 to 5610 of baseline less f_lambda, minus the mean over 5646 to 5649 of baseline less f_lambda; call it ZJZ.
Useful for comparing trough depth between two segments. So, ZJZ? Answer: 0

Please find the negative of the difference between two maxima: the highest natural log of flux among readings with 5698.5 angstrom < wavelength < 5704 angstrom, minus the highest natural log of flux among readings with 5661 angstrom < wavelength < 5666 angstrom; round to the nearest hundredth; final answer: -0.13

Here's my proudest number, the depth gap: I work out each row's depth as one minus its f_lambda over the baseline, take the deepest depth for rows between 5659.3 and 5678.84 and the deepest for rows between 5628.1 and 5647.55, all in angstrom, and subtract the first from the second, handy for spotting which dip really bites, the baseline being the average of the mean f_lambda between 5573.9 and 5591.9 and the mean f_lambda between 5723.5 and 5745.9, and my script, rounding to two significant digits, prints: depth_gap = -0.20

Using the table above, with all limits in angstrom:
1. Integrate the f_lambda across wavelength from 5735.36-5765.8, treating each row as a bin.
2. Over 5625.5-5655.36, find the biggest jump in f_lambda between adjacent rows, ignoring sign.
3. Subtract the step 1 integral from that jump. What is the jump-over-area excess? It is -377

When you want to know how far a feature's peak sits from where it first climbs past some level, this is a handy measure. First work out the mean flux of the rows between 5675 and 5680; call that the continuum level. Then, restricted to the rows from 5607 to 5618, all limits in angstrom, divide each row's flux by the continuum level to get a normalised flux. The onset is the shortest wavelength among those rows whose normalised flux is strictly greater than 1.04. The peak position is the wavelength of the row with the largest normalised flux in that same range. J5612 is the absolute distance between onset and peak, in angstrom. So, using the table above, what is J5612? 2.6 angstrom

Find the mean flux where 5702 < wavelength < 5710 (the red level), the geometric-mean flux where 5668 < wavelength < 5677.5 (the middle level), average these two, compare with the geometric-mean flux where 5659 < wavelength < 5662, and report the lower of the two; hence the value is 12.1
